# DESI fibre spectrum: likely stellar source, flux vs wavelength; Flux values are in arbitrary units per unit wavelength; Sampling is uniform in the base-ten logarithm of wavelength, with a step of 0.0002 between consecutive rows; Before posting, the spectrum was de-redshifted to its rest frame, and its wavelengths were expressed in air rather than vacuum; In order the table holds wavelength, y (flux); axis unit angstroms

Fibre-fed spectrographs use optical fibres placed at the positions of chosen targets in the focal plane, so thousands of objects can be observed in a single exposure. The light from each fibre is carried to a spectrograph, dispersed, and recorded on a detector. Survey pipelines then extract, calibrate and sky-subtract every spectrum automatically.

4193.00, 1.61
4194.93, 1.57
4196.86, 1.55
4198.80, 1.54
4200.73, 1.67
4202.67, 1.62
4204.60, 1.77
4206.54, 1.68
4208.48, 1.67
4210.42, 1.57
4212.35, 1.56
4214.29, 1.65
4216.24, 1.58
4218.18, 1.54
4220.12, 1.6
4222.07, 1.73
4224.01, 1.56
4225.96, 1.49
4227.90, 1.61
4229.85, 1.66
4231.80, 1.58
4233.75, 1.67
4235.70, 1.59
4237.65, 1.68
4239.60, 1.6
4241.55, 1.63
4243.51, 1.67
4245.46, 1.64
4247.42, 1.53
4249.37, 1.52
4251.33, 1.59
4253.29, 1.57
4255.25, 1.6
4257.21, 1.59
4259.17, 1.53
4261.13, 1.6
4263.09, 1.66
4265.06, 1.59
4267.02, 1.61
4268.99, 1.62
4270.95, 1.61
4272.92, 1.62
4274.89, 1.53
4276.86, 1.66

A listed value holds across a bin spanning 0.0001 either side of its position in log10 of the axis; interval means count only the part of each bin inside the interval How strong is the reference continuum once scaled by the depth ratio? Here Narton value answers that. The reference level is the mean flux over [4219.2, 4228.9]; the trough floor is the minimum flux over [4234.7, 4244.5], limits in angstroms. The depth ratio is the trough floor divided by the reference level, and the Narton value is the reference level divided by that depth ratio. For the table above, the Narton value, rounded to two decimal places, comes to 1.61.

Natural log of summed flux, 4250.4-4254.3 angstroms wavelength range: 1.2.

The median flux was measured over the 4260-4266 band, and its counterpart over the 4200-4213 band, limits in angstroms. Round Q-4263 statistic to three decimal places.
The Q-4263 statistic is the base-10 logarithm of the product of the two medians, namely 0.427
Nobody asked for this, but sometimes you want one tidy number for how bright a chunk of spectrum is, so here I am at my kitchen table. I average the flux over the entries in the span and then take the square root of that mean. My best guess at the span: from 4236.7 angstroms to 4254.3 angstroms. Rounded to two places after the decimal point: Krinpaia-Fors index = 1.27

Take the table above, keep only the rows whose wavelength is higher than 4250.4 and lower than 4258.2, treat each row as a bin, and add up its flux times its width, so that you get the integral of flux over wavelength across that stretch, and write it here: 12.4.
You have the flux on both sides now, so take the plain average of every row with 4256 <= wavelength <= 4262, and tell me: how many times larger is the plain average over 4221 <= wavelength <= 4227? 1.01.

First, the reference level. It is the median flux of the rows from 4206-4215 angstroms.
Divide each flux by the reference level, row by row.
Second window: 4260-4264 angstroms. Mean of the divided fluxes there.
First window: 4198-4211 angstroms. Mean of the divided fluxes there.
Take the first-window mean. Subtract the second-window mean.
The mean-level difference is 0.01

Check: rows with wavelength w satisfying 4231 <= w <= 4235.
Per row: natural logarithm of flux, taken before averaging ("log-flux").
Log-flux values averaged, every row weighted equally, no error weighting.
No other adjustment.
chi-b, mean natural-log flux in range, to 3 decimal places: 0.485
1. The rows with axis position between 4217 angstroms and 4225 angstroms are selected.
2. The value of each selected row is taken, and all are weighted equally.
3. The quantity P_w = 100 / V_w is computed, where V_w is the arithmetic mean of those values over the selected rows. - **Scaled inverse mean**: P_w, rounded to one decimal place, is 62.2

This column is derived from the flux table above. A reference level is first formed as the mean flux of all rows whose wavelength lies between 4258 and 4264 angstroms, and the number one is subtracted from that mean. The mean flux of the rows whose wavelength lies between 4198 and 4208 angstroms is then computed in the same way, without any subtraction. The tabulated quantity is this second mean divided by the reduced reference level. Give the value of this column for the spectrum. 2.78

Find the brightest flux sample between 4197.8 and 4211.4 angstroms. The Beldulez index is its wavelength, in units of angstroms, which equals 4204.60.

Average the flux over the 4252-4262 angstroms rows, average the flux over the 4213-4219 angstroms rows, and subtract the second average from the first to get -0.01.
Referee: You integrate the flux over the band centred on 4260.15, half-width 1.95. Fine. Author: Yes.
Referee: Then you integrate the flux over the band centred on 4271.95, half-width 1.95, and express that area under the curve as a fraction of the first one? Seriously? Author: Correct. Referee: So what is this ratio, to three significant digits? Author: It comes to 1.03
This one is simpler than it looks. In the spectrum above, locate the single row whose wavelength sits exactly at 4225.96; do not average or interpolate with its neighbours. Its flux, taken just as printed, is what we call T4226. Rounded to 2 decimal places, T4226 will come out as 1.49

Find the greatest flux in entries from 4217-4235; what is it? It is 1.73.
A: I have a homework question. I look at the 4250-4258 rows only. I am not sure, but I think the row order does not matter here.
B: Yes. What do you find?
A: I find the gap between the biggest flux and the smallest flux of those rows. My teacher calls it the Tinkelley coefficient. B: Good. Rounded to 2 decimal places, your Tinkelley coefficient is 0.03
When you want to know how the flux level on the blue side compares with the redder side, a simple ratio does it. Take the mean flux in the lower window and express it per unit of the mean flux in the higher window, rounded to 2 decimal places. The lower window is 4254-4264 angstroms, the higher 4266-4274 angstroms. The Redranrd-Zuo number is 0.99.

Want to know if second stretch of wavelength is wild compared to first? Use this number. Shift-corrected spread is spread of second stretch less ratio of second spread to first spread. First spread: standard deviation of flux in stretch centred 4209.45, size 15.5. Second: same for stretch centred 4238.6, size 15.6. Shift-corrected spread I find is -0.52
